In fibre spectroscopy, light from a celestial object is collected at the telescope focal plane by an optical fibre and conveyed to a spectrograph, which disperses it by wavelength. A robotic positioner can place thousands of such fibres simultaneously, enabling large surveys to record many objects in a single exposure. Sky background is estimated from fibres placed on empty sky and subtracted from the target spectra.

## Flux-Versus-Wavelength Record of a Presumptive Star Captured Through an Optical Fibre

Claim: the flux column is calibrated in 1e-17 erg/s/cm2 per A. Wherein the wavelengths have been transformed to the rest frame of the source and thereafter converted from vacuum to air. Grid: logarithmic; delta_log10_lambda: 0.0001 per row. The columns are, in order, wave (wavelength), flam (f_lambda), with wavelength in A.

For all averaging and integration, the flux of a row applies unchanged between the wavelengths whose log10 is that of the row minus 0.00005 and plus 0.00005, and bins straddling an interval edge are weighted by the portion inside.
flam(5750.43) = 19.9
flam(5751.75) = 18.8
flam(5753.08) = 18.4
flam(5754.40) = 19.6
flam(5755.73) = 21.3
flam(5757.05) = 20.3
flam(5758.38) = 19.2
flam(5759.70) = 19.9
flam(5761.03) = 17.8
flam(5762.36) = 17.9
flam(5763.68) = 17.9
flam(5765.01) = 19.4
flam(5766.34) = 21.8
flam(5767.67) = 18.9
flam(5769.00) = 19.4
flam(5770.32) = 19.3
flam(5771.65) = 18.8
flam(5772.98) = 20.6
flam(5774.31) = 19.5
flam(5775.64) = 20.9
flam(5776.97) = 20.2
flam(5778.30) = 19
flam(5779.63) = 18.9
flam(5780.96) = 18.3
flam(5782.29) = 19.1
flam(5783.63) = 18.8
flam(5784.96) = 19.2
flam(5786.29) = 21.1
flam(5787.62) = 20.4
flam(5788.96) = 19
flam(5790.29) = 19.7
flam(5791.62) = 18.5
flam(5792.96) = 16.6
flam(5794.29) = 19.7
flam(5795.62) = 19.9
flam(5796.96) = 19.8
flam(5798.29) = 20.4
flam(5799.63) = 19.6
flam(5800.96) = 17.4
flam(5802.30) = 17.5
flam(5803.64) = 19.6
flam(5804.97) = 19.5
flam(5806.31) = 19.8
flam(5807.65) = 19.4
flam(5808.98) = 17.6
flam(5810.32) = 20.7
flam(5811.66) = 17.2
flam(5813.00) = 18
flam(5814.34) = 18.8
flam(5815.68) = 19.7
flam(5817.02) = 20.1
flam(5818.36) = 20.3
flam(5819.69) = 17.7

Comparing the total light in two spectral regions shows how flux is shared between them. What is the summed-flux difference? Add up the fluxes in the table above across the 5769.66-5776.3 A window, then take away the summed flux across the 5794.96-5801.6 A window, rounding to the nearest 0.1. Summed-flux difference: 2.0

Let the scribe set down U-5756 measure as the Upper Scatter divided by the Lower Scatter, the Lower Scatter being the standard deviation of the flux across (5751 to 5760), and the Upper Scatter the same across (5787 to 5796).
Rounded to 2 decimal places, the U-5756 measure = 1.30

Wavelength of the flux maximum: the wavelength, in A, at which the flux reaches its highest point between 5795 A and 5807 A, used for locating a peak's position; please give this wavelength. 5798.29 A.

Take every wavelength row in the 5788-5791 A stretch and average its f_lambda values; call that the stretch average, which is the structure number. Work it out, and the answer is 19.4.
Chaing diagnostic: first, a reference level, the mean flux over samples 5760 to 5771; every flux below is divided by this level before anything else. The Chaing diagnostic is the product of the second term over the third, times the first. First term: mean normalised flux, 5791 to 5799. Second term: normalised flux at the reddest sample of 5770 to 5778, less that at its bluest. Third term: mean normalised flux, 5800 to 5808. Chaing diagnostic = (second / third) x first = 0.05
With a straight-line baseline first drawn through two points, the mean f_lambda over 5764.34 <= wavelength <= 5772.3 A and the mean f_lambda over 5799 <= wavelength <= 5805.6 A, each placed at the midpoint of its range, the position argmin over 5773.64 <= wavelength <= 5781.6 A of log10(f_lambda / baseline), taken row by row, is 5780.96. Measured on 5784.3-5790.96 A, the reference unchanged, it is 5788.96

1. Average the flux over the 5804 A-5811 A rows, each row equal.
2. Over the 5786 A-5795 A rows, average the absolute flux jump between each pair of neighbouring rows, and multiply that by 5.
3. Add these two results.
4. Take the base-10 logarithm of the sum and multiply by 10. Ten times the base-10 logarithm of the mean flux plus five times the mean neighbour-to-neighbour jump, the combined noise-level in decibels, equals 14.3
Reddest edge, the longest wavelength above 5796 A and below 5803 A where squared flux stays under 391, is 5802.30 A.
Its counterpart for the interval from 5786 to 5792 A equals 5791.62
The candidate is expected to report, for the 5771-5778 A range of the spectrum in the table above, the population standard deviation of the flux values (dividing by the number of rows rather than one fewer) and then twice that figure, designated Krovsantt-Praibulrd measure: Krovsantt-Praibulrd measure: 1.5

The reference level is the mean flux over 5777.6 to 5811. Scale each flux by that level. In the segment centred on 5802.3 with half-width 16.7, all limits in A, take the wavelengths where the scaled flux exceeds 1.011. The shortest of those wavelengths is 5786.29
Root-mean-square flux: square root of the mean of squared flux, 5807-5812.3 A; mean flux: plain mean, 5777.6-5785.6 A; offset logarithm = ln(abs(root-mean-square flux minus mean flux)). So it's -2.3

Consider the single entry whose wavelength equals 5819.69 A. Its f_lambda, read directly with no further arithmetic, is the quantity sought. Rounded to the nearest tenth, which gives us 17.7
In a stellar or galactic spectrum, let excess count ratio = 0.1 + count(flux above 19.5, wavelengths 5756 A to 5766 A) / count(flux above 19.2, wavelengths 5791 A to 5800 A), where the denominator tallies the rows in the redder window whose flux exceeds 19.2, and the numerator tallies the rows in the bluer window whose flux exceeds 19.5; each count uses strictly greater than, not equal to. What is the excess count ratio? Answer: 0.50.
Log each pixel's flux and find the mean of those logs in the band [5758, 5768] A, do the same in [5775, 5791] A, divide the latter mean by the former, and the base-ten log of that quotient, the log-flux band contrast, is 0.0036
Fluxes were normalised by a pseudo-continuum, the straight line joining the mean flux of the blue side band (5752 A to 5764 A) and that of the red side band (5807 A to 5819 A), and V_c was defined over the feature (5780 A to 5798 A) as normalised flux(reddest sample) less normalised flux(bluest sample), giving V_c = 0.08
